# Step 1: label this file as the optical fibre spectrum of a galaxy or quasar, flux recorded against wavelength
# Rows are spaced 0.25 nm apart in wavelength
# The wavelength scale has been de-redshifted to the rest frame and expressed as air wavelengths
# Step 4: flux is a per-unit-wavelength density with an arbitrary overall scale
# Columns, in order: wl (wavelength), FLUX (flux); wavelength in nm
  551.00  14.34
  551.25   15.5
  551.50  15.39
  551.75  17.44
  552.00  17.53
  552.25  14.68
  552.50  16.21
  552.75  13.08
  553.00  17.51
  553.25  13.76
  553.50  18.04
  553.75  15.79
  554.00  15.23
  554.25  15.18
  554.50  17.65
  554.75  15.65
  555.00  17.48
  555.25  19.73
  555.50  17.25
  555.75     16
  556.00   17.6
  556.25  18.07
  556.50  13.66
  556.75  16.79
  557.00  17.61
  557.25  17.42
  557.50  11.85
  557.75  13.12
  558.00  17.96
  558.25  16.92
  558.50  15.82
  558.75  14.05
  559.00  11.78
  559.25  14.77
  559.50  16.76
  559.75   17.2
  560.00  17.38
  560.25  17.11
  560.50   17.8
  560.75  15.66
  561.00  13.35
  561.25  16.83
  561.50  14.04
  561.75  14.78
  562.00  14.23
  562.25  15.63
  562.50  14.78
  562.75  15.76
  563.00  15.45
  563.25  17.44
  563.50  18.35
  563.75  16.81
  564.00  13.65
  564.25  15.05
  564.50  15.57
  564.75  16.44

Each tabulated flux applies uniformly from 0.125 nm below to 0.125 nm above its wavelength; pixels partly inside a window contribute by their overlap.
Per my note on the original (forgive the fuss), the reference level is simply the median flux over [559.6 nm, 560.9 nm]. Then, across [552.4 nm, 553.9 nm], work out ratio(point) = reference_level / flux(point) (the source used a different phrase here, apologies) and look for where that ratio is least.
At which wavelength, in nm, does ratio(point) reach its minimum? 553.50 nm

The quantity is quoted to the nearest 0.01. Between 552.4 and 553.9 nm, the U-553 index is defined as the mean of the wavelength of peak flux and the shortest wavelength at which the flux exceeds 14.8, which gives 553.00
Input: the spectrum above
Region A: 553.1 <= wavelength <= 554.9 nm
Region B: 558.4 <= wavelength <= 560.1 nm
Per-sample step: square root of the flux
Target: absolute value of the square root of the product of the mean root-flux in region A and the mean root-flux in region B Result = 3.95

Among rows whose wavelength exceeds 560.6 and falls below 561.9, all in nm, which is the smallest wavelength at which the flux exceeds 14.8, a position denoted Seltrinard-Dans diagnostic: 560.75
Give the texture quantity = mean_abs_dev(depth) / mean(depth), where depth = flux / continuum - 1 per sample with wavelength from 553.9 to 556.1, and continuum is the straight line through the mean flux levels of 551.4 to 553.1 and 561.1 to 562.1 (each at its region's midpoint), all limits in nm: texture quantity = 1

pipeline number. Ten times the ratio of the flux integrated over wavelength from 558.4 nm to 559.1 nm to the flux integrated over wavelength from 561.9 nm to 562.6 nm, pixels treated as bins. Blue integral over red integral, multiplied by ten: 9.3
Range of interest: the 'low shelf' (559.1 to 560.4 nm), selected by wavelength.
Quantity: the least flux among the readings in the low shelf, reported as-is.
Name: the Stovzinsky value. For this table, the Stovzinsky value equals 14.77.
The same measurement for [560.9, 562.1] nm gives 13.35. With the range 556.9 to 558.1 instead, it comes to 11.85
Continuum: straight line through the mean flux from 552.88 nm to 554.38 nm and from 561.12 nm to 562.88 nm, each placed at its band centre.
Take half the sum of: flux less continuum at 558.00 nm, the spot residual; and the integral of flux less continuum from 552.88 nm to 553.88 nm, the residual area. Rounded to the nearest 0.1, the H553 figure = 1.4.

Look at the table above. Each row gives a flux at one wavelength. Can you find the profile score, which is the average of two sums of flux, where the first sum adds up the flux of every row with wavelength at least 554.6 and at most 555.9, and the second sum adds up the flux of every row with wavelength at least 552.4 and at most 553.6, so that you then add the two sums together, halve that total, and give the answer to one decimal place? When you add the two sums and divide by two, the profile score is 82.4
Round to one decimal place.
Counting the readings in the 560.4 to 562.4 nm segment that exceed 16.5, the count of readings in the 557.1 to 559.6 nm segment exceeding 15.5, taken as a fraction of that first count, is 2.5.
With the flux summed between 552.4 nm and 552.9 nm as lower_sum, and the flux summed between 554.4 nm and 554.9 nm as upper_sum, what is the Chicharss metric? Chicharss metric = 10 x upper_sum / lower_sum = 11.4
